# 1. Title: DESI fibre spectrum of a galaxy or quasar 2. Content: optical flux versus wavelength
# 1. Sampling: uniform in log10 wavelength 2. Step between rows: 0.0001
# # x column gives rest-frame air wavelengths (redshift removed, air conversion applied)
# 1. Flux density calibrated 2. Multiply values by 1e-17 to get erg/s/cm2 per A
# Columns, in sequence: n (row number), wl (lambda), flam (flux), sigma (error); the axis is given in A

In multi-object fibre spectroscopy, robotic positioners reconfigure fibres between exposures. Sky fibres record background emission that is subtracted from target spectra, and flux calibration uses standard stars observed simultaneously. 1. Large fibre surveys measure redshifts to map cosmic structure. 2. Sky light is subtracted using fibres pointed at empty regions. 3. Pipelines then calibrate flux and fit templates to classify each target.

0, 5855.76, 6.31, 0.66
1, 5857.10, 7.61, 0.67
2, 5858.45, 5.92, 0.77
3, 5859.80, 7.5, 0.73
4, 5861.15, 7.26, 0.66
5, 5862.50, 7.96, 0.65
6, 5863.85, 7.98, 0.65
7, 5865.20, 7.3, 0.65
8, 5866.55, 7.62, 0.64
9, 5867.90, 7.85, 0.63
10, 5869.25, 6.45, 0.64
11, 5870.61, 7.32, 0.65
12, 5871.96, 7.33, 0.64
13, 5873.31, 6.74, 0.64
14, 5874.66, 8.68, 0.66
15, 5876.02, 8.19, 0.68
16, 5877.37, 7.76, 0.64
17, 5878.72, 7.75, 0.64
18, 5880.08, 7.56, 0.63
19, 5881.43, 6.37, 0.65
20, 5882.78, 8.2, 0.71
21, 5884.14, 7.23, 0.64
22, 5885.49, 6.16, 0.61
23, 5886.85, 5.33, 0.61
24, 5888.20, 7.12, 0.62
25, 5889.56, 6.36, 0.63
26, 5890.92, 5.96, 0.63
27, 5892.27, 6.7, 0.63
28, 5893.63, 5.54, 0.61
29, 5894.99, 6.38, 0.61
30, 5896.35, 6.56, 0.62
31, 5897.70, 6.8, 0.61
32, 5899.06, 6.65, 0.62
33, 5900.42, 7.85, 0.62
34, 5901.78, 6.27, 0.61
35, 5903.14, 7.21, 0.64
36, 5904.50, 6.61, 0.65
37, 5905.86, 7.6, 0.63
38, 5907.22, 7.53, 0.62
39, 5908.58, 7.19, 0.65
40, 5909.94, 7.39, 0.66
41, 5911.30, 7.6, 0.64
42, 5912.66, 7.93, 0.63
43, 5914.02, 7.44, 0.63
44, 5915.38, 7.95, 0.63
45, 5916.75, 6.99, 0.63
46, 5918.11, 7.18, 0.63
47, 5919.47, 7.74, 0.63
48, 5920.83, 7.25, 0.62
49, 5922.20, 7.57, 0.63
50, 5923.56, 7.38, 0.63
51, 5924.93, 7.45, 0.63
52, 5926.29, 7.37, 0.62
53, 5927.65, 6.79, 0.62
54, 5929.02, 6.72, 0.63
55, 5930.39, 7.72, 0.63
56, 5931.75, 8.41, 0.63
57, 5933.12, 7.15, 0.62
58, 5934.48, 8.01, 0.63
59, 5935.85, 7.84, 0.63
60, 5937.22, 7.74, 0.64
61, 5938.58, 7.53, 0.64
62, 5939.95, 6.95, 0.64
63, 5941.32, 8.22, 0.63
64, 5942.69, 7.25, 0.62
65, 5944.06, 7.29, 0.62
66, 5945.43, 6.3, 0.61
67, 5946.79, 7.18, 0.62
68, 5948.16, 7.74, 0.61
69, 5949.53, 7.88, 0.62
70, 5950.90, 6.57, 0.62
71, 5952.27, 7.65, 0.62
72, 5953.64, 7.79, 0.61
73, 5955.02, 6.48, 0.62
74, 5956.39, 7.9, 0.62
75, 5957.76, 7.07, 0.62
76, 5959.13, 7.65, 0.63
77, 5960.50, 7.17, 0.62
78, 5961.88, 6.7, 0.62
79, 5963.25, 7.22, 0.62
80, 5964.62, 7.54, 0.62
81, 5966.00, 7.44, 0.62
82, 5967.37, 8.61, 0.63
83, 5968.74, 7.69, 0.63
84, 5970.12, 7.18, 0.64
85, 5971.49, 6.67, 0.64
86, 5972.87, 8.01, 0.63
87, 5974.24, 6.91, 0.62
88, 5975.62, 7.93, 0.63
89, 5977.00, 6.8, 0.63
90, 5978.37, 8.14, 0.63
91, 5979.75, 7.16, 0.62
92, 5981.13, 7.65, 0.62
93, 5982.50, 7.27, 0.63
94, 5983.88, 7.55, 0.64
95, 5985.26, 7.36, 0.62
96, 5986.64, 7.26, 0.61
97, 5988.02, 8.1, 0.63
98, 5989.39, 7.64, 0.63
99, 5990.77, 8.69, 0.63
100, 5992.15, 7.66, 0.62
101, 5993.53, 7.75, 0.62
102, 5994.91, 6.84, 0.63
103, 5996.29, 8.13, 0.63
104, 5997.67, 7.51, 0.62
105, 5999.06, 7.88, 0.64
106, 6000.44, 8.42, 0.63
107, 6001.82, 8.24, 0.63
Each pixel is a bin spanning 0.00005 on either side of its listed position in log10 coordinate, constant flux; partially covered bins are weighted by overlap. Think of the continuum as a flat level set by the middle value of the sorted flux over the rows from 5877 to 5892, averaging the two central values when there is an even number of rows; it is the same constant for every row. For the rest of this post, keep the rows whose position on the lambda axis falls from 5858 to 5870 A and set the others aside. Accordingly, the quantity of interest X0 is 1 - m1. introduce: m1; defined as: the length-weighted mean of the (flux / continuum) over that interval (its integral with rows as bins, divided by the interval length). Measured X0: -0.031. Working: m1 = 1.03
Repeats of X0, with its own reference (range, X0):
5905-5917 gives -0.056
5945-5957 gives -0.025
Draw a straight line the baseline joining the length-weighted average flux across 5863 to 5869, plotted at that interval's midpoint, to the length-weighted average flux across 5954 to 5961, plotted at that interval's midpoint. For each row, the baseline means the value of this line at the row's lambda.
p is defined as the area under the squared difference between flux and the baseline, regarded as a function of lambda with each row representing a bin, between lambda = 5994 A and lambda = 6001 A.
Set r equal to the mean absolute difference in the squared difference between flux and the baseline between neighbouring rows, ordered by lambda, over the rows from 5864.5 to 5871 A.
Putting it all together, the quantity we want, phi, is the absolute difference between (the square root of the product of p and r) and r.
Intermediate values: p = 4.6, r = 0.7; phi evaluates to 1.1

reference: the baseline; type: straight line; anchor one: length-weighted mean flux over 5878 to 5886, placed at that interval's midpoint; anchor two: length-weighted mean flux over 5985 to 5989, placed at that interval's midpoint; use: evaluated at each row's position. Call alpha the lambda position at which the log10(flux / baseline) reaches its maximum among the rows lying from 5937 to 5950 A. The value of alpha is 5941.32 A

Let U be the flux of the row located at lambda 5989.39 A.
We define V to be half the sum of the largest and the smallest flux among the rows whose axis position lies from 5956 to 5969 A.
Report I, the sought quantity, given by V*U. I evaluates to 58.5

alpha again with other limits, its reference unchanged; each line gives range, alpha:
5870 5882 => 5874.66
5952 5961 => 5956.39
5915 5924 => 5915.38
